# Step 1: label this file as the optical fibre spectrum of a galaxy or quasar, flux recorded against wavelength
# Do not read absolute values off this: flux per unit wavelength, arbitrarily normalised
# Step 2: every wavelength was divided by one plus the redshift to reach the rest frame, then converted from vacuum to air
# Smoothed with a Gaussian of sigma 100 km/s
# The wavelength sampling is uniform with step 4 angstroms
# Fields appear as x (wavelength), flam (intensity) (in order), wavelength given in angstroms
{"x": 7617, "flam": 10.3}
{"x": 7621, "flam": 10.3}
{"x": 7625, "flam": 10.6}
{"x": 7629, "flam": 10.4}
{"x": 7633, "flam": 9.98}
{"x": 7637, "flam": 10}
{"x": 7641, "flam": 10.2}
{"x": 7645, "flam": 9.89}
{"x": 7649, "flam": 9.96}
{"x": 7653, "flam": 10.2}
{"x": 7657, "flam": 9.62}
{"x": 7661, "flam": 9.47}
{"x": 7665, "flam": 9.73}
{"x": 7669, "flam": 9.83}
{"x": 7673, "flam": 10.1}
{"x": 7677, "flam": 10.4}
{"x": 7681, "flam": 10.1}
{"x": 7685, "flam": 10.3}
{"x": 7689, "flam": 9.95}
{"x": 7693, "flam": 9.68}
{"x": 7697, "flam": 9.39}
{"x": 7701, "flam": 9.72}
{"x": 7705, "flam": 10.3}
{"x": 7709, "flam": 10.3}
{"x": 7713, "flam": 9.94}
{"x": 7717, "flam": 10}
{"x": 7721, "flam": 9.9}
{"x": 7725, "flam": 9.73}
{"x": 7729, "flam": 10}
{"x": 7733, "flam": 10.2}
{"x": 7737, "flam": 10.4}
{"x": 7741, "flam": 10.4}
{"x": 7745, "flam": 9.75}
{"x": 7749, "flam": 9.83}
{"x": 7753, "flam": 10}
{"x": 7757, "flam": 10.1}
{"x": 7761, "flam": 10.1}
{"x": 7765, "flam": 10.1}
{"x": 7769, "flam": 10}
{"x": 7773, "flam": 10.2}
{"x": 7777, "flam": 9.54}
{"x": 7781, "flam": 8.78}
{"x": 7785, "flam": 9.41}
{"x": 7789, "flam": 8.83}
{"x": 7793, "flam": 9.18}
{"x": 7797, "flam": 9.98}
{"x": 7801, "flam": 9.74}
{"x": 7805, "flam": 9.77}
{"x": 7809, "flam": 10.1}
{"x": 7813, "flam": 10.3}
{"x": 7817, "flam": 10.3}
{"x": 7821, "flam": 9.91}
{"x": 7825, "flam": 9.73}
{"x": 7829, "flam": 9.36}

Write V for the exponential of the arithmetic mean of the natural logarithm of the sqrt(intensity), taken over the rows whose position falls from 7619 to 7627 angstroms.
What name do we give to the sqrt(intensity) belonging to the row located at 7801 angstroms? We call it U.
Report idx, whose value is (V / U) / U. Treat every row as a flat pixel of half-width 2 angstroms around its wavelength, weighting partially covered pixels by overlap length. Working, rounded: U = 3.12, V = 3.23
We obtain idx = 0.332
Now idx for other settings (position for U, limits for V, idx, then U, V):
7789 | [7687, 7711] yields 0.356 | 2.97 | 3.14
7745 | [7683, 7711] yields 0.323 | 3.12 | 3.15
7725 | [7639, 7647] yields 0.326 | 3.12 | 3.17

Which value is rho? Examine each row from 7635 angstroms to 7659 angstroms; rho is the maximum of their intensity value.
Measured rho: 10.2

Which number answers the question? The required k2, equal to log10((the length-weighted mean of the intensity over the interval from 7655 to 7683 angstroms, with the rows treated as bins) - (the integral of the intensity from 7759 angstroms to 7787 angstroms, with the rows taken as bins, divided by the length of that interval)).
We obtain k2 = -0.8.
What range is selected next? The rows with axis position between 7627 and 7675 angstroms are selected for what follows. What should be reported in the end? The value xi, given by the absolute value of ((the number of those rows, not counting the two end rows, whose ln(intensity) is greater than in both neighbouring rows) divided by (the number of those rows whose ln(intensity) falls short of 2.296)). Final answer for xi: 0.40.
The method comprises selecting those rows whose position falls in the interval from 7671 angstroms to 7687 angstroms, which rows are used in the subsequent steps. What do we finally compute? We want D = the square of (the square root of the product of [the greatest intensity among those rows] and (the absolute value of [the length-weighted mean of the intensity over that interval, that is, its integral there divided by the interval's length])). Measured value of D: 106.3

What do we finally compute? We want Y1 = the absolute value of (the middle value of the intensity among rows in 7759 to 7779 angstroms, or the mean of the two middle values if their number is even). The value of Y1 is 10.1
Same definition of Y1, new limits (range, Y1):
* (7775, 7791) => 9.1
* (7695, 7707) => 9.7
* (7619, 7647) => 10.2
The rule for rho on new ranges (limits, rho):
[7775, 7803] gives 9.98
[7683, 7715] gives 10.3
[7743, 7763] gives 10.1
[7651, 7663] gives 10.2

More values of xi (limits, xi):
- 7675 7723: 0.50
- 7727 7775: 0.00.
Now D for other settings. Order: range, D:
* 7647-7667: 99.9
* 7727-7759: 104.9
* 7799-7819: 103.4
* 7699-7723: 103.3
